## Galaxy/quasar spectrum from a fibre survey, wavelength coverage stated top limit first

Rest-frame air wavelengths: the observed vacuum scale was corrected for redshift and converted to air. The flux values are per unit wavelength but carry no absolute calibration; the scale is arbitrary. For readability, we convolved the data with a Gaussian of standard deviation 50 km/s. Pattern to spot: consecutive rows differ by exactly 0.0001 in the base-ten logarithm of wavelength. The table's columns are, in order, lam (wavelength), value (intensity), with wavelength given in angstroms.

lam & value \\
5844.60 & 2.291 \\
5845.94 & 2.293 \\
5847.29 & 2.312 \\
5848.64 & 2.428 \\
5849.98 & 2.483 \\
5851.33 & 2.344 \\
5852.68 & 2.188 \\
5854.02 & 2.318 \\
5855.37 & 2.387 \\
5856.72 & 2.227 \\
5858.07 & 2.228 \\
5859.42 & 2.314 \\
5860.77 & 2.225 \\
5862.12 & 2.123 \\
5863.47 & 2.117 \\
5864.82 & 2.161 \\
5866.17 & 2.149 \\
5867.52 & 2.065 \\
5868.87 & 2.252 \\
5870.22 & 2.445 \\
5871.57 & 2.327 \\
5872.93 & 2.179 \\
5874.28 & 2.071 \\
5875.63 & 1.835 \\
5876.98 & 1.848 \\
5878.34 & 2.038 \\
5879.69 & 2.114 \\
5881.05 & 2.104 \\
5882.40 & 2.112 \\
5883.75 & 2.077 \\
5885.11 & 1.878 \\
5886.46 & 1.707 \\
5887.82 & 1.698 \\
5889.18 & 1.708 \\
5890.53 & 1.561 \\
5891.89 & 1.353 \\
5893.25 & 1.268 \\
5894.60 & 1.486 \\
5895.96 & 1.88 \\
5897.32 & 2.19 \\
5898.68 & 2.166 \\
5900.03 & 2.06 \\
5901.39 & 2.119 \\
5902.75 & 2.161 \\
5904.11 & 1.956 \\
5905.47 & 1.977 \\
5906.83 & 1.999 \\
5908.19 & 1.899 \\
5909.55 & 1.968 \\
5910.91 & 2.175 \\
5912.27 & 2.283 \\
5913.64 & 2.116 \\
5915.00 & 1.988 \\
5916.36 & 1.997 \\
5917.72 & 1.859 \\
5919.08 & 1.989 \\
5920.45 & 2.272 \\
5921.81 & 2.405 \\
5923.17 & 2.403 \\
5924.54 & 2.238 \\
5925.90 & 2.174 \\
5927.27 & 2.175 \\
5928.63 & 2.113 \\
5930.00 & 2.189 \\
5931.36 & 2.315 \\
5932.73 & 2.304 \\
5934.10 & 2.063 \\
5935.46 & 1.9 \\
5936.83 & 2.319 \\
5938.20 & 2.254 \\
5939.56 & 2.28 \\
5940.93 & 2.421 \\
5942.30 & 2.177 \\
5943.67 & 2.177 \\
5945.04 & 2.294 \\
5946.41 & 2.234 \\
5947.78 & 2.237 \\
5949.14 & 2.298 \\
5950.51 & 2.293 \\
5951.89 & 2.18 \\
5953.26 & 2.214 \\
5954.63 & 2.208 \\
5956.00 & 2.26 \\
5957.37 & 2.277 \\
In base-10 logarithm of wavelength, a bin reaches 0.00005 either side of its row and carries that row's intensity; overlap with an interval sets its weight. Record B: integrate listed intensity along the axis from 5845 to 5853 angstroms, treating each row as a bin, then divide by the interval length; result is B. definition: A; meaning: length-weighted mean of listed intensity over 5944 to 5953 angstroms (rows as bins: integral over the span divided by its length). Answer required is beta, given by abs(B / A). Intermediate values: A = 2.25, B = 2.35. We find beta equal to 1.04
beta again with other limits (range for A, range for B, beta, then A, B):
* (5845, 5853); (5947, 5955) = 0.95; 2.35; 2.24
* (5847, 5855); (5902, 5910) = 0.85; 2.35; 1.99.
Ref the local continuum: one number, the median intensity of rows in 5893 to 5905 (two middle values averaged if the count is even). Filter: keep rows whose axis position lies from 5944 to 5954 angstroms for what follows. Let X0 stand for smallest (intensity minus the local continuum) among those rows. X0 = 0.12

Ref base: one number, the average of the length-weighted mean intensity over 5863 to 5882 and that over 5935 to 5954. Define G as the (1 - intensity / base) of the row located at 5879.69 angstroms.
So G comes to 0.03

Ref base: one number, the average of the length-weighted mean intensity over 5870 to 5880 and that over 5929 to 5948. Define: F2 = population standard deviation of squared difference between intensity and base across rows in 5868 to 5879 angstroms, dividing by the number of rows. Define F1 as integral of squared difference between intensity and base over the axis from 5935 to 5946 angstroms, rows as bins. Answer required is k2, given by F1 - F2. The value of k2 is 0.23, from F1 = 0.27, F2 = 0.041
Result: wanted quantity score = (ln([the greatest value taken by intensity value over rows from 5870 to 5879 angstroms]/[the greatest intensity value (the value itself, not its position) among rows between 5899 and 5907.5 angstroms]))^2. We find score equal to 0.0152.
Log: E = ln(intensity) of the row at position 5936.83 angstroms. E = 0.84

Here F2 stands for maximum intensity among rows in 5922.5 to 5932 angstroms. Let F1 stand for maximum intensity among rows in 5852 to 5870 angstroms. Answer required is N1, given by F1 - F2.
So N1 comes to -0.02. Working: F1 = 2.387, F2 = 2.403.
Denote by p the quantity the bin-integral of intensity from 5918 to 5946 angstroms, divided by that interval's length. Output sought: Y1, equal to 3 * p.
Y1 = 6.7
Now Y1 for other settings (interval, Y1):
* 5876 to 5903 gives 5.6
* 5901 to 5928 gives 6.3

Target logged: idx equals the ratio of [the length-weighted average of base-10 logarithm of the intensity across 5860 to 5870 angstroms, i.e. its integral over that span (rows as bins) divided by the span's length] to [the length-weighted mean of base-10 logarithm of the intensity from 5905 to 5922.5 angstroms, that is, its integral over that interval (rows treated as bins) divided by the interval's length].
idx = 1.07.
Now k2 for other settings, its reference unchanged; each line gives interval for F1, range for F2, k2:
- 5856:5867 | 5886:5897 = -0.17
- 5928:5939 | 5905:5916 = 0.20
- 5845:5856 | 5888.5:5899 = 0.18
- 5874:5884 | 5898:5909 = 0.29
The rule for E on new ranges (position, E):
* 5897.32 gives 0.78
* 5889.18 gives 0.54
